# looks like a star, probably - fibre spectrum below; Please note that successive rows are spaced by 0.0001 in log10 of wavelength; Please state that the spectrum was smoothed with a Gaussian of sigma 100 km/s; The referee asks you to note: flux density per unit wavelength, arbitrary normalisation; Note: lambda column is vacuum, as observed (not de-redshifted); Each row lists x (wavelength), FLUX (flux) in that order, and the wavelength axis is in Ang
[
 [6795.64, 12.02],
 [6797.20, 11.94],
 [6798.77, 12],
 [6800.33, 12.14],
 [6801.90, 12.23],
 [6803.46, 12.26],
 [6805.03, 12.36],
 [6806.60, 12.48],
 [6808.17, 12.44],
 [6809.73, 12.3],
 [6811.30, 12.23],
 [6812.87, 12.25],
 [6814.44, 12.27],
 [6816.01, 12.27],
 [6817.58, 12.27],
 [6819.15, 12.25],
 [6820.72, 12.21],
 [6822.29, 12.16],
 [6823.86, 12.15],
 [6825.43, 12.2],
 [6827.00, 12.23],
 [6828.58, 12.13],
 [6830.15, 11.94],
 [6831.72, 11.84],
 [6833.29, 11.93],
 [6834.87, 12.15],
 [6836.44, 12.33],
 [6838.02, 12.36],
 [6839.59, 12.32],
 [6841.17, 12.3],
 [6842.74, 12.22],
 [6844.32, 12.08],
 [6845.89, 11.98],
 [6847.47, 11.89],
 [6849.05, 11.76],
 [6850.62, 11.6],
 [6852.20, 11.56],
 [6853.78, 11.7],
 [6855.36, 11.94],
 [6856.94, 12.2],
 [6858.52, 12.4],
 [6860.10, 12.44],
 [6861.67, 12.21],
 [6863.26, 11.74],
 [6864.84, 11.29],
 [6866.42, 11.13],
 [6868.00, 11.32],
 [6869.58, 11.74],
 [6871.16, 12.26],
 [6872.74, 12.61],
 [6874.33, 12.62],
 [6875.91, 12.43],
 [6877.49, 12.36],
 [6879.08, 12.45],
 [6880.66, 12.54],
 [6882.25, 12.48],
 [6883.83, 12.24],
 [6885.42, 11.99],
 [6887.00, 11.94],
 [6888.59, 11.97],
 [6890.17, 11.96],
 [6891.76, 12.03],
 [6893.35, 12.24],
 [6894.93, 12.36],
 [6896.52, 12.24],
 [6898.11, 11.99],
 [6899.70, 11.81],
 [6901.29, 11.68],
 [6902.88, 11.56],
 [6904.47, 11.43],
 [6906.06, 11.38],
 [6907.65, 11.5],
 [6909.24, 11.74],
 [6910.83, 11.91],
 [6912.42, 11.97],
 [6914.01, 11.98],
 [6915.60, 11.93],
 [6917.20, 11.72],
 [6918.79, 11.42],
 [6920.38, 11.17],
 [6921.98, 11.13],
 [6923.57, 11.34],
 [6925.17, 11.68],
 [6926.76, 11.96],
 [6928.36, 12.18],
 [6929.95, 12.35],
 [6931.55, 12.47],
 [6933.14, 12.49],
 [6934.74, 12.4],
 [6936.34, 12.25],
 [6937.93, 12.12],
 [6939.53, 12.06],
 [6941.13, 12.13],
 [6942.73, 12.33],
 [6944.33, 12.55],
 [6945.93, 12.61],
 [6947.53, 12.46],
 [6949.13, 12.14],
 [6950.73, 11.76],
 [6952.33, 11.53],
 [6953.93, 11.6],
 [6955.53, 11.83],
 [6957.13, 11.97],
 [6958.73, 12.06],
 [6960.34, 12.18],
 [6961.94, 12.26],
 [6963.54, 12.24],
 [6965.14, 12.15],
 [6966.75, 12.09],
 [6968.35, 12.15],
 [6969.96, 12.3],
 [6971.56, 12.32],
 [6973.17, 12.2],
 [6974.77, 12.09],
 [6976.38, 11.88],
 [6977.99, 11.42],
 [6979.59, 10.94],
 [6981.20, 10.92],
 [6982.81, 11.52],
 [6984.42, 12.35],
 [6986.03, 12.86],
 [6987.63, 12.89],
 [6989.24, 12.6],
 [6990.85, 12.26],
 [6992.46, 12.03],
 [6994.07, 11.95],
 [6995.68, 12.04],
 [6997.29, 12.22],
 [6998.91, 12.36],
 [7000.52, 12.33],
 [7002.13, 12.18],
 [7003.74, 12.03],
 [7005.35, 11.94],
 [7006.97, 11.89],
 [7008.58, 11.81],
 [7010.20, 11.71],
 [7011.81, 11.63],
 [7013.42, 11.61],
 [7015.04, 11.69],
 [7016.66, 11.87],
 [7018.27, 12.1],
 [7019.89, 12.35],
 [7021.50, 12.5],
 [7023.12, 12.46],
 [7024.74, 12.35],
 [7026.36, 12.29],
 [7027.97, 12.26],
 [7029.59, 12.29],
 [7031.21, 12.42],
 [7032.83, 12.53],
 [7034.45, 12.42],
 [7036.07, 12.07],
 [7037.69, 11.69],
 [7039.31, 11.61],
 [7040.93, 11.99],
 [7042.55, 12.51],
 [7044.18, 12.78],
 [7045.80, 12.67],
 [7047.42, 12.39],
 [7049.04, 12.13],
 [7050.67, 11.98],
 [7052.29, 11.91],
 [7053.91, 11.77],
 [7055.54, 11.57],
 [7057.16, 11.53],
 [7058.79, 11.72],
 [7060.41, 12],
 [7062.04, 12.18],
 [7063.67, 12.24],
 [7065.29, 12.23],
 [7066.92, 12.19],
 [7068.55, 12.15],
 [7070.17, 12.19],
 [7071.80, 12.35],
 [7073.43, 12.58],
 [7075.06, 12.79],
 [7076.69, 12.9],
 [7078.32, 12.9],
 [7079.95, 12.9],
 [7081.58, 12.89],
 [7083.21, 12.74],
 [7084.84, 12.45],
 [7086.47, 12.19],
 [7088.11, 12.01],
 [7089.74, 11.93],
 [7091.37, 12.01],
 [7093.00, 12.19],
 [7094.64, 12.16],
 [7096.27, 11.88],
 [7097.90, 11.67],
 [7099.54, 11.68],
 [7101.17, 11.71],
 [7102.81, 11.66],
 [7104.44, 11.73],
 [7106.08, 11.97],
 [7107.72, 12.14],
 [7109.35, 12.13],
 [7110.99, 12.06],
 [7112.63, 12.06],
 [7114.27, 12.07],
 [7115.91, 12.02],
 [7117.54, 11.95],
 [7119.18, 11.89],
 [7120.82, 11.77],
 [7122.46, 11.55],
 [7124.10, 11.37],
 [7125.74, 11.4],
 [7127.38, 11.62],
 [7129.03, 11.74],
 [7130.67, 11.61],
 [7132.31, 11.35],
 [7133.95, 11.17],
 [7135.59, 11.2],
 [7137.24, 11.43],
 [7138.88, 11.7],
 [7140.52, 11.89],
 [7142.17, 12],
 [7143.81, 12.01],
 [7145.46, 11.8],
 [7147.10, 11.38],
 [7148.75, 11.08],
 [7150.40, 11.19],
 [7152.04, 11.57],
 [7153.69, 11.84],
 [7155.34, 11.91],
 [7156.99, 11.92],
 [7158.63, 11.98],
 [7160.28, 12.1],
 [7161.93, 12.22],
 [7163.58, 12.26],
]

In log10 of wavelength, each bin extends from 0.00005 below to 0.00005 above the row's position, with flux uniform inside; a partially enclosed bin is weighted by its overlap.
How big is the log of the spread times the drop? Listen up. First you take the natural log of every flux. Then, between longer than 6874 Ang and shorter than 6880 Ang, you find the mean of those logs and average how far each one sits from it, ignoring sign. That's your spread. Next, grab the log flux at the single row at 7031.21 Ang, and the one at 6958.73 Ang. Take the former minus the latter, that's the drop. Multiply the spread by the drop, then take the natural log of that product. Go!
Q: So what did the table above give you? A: -8.6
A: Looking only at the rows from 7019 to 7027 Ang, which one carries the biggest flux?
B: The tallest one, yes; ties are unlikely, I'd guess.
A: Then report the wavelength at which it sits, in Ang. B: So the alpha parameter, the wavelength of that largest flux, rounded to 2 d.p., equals 7021.50 Ang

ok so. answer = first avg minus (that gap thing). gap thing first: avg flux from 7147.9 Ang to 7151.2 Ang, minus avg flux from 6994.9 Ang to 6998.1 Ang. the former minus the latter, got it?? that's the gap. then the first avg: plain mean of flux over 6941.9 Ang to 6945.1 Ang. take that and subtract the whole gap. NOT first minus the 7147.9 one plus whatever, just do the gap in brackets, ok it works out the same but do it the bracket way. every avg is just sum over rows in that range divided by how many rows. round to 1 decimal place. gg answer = 13.4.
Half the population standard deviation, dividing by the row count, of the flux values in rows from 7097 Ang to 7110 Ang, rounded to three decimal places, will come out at 0.098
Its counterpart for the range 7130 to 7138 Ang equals 0.080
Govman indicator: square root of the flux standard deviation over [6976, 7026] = 0.68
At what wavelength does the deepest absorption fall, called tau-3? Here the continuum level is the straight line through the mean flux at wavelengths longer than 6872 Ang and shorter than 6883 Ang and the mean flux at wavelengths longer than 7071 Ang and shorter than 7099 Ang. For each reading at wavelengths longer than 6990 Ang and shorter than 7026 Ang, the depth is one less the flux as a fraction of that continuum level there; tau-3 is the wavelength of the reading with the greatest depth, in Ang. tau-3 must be 7013.42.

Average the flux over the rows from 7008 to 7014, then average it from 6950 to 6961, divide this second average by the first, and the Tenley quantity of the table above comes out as 1.013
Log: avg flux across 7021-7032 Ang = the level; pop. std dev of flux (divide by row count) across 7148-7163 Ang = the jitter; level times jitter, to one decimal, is 4.6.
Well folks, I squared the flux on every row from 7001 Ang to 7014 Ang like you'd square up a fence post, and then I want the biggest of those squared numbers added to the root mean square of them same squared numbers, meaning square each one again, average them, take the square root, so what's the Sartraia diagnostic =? 289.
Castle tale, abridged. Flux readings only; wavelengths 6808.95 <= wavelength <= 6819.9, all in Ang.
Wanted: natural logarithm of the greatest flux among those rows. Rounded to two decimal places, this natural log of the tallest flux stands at 2.51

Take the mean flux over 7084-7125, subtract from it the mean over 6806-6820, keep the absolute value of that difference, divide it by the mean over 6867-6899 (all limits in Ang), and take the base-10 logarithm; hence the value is -1.5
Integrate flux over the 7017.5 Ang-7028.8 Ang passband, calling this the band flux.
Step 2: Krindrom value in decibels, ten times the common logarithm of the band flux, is 21.4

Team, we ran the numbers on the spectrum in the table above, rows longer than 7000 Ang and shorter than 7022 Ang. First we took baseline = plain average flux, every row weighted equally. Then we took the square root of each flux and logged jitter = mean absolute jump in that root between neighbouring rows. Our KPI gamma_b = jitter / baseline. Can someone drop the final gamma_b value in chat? 0.0015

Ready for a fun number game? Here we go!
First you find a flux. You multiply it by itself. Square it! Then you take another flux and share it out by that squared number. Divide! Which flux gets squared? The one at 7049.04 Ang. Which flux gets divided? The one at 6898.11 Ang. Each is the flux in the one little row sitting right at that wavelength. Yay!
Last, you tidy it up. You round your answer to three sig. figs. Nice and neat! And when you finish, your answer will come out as 0.0815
